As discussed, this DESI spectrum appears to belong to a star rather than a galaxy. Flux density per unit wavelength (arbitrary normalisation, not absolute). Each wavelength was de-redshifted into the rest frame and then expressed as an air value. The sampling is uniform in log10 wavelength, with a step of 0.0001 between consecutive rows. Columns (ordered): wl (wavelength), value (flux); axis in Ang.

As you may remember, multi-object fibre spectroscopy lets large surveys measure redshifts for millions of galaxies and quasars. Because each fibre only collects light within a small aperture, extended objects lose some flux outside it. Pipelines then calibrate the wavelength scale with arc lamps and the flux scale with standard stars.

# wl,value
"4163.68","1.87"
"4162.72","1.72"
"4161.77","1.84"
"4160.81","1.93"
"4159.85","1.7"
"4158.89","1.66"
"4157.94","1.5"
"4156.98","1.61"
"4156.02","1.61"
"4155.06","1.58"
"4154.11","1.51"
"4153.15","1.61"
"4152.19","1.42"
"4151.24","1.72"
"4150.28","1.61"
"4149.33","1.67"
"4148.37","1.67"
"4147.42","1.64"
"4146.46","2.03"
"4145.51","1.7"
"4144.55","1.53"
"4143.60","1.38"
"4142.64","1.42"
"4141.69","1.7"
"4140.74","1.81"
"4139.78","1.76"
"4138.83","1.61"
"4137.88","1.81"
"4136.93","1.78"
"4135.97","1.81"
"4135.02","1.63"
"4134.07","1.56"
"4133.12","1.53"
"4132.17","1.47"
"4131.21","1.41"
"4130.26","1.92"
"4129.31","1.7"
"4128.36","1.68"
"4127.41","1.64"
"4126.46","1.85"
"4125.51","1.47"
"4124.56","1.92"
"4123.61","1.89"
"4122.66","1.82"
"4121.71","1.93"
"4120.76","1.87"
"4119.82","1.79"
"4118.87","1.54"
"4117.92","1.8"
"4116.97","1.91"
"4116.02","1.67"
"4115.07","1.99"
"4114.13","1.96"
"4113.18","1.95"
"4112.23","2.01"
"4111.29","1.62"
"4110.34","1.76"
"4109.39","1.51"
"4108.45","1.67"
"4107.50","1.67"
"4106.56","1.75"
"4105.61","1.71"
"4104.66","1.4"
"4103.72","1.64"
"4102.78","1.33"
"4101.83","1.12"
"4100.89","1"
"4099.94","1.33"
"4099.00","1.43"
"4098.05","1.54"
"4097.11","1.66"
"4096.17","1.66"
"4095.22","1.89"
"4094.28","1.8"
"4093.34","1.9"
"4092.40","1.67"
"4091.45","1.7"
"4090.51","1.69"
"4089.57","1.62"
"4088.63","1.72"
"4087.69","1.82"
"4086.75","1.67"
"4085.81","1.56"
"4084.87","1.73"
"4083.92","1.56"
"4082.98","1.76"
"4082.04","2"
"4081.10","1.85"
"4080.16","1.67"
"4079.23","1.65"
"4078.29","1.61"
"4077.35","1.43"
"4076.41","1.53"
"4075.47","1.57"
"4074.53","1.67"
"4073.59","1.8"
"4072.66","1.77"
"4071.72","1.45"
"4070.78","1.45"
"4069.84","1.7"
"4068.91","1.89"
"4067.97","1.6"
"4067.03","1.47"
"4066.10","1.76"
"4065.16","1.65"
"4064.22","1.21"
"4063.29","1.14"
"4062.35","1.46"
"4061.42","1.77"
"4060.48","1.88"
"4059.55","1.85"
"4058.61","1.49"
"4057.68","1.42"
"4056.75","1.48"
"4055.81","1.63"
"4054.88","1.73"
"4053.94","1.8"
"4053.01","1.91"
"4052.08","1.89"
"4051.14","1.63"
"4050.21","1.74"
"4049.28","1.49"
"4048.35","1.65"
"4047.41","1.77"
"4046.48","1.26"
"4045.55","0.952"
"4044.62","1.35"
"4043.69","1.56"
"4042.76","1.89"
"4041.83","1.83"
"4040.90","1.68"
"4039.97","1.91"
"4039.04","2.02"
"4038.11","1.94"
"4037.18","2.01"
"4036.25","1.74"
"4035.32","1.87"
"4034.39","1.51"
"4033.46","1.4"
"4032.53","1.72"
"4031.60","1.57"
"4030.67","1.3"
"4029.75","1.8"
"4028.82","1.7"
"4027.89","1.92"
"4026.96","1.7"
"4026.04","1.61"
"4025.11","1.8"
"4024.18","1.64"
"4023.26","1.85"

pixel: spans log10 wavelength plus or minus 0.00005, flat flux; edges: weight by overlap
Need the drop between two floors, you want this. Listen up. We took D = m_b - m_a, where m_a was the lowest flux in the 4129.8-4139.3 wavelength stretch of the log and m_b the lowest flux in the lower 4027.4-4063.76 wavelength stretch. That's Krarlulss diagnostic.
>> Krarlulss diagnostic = -0.5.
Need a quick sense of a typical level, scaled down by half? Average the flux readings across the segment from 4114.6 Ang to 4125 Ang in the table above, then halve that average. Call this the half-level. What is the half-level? 0.915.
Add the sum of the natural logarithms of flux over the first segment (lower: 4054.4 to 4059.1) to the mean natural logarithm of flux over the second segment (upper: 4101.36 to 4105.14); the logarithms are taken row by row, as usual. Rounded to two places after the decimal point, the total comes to 2.49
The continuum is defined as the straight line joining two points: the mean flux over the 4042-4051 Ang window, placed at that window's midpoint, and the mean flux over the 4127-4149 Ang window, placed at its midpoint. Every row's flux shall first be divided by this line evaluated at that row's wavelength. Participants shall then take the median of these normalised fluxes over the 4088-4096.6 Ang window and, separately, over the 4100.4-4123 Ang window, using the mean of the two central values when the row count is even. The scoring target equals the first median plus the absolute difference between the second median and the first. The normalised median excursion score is 1.07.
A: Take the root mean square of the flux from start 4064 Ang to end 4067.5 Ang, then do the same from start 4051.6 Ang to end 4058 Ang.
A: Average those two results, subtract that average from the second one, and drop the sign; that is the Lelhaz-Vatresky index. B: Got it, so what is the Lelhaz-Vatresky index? 0.083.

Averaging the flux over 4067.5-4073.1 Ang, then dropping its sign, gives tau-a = 1.64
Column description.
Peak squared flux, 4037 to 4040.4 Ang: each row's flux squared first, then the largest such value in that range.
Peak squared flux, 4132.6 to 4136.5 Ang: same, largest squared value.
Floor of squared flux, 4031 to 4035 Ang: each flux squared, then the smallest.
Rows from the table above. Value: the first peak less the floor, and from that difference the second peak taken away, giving -1.2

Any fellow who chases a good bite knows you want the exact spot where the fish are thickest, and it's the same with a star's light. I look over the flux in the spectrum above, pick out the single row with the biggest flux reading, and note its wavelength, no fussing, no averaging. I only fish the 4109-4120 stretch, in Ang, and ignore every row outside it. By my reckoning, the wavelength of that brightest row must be 4112.23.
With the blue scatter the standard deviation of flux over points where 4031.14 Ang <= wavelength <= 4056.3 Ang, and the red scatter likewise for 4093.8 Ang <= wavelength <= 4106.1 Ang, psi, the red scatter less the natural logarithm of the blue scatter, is 1.67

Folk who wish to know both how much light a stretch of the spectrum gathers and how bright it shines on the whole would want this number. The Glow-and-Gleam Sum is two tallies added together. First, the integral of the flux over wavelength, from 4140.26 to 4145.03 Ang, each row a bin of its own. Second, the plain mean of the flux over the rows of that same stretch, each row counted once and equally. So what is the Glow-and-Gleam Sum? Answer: 9.0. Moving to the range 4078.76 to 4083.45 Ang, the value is 10.2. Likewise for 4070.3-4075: 9.3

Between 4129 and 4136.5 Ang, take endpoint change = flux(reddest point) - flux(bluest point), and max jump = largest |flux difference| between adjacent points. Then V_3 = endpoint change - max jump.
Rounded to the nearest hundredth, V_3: -0.40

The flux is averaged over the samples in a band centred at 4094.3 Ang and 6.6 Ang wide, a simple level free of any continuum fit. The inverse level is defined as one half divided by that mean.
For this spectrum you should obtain 0.285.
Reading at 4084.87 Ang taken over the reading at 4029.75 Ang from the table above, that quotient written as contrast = 1.0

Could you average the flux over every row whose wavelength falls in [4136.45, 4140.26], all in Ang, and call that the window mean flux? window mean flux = 1.74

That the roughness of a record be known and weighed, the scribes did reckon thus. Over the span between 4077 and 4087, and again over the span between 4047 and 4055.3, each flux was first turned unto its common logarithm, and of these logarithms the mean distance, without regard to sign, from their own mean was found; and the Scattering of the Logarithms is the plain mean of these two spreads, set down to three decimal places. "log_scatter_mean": 0.027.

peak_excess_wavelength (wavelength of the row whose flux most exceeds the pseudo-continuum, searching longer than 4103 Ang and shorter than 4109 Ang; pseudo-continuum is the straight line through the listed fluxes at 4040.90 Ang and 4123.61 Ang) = 4106.56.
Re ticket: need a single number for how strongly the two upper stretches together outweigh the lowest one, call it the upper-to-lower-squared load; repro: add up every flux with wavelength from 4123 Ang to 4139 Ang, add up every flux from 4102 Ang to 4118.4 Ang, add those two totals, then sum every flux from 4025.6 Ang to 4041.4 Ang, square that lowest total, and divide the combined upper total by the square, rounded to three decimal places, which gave 0.067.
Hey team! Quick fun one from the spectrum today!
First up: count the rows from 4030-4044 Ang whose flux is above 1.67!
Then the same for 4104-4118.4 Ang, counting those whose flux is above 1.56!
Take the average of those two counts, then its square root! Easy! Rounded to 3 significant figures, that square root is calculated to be 3.39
